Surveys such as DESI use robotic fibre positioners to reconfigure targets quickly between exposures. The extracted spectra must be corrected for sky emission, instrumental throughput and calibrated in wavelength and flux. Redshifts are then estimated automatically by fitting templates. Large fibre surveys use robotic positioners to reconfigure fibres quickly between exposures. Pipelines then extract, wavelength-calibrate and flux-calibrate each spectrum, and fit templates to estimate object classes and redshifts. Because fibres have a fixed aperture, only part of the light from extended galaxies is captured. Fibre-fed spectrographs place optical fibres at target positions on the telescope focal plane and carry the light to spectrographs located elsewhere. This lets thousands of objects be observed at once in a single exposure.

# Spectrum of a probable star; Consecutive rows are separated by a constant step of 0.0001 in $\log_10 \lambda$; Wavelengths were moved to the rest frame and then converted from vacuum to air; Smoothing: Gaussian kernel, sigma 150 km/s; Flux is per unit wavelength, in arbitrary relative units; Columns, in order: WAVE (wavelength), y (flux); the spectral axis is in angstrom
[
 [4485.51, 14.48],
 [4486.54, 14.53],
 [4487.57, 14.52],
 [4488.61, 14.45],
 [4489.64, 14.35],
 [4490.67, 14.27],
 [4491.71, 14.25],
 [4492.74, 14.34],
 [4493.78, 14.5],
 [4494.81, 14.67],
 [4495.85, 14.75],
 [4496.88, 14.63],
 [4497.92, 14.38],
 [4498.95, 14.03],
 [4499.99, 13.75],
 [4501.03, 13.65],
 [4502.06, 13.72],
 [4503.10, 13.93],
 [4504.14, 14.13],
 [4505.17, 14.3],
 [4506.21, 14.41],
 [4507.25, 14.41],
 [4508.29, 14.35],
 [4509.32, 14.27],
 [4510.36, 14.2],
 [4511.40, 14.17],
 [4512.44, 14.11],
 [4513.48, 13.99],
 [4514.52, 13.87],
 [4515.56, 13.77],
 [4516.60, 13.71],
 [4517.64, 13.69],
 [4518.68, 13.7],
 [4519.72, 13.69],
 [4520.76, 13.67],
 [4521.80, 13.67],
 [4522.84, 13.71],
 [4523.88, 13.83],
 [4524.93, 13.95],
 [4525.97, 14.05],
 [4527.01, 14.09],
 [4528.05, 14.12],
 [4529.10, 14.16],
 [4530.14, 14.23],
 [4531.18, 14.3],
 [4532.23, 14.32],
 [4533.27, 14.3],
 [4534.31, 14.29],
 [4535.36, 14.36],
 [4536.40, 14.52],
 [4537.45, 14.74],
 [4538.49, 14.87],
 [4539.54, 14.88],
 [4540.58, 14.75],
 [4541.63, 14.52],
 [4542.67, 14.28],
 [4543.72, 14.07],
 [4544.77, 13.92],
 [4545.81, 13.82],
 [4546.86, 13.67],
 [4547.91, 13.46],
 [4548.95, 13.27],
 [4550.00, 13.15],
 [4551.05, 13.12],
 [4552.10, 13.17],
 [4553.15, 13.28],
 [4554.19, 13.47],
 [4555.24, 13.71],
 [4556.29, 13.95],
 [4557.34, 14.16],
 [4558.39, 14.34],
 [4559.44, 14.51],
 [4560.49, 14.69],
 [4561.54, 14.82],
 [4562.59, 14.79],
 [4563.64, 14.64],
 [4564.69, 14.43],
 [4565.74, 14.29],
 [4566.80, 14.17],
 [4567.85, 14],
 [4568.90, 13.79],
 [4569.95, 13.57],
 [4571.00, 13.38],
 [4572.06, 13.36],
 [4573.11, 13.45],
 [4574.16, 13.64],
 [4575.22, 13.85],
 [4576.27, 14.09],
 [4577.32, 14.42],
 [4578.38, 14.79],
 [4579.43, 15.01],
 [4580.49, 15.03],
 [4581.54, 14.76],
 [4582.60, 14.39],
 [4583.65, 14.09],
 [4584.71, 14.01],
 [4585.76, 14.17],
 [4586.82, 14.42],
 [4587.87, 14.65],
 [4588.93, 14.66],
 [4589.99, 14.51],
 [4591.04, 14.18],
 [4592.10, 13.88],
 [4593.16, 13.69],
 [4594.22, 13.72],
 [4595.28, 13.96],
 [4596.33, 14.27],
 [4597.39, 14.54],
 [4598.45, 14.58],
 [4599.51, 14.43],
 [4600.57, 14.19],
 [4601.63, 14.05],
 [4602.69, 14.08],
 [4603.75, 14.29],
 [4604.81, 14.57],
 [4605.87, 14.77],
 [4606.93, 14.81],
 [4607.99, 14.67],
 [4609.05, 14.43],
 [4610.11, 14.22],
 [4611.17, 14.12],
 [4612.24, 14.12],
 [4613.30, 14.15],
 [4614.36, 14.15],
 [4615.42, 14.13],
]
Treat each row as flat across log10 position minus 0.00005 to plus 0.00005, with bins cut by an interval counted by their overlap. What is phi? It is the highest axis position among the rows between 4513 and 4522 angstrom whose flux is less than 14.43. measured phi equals 4521.80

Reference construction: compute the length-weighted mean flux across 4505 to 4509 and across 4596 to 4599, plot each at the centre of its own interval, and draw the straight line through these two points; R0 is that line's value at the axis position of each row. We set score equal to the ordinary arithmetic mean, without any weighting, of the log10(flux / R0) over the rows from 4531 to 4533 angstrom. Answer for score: -0.003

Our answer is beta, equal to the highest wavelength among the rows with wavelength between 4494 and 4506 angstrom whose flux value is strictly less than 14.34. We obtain 4505.17 angstrom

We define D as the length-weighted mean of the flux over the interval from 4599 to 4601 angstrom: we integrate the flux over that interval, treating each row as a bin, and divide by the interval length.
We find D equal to 14.3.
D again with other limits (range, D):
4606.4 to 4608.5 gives 14.7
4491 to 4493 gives 14.3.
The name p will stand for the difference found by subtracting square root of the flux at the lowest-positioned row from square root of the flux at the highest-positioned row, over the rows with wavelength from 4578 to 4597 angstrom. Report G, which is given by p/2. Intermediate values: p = -0.07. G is -0.03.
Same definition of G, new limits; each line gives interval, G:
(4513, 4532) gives 0.02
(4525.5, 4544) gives 0.00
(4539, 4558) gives -0.05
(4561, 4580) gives 0.01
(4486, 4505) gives -0.03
